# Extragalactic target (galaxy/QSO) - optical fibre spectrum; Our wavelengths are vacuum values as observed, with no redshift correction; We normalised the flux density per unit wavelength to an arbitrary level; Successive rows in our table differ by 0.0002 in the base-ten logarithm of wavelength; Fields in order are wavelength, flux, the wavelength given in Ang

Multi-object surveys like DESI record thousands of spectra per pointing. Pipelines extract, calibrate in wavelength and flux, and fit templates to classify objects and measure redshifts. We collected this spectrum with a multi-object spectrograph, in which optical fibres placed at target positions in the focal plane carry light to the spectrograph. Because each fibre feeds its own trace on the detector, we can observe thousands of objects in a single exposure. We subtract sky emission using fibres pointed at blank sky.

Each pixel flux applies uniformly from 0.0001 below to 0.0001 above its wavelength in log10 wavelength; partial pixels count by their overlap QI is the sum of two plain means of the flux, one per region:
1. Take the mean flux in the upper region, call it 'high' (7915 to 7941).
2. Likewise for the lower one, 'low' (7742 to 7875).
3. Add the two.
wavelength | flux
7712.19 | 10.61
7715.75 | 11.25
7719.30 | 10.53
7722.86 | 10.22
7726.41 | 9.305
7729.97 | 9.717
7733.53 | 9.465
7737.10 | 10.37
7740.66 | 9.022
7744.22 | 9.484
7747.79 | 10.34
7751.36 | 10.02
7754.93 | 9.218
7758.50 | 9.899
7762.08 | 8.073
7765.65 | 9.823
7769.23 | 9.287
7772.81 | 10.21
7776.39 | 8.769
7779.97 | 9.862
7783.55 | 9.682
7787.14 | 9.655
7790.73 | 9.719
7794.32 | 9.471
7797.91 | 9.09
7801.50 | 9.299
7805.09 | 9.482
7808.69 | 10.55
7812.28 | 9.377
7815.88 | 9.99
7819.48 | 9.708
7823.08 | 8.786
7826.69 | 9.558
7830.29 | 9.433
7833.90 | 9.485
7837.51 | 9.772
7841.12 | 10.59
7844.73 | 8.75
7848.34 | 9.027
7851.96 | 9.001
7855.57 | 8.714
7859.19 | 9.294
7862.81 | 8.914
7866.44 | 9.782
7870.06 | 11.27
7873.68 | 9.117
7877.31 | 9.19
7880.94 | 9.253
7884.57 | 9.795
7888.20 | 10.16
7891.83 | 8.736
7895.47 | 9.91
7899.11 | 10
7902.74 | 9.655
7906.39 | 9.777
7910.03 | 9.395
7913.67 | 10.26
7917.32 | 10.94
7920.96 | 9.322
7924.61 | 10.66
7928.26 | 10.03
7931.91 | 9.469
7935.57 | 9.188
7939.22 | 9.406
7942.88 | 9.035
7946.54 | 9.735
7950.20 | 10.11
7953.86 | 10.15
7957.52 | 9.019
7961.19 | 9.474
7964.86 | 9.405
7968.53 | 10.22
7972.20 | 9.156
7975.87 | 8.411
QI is 19.4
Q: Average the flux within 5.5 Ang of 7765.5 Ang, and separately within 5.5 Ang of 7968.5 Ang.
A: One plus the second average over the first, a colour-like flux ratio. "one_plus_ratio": 2.06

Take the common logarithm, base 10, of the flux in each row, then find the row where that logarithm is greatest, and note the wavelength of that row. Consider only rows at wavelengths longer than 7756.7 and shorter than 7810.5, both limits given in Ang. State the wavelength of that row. 7808.69 Ang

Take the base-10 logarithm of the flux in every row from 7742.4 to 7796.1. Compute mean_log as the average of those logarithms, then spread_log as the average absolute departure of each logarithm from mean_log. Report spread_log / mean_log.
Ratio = 0.020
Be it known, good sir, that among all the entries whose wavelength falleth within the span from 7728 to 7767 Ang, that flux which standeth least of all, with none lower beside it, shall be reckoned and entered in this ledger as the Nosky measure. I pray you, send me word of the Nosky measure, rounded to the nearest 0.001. 8.073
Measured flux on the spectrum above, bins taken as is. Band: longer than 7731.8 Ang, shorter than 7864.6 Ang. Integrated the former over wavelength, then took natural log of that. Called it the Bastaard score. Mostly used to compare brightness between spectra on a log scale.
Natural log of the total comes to 7.1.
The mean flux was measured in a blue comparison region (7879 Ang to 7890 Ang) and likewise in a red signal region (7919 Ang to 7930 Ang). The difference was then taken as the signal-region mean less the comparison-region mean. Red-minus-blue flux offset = 0.3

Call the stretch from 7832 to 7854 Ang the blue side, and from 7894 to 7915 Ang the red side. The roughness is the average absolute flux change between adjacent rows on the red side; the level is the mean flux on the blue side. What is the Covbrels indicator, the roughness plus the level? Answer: 9.8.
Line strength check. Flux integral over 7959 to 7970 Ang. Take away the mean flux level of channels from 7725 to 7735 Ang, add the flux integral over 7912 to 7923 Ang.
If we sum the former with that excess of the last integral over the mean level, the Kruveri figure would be 209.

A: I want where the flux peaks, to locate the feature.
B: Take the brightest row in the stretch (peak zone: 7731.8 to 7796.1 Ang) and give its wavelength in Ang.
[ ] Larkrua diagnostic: 7737.10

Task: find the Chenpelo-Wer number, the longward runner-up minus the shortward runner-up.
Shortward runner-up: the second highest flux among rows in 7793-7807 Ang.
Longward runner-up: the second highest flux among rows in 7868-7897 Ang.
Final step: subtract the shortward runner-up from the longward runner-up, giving 0.7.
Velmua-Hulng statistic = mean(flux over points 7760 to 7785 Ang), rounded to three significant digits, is 9.39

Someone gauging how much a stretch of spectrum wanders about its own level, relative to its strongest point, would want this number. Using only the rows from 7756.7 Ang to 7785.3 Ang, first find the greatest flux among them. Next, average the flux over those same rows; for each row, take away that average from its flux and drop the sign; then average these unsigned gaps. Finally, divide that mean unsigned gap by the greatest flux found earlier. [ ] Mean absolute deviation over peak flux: 0.054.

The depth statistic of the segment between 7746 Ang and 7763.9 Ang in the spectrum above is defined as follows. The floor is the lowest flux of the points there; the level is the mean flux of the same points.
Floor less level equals -1.4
